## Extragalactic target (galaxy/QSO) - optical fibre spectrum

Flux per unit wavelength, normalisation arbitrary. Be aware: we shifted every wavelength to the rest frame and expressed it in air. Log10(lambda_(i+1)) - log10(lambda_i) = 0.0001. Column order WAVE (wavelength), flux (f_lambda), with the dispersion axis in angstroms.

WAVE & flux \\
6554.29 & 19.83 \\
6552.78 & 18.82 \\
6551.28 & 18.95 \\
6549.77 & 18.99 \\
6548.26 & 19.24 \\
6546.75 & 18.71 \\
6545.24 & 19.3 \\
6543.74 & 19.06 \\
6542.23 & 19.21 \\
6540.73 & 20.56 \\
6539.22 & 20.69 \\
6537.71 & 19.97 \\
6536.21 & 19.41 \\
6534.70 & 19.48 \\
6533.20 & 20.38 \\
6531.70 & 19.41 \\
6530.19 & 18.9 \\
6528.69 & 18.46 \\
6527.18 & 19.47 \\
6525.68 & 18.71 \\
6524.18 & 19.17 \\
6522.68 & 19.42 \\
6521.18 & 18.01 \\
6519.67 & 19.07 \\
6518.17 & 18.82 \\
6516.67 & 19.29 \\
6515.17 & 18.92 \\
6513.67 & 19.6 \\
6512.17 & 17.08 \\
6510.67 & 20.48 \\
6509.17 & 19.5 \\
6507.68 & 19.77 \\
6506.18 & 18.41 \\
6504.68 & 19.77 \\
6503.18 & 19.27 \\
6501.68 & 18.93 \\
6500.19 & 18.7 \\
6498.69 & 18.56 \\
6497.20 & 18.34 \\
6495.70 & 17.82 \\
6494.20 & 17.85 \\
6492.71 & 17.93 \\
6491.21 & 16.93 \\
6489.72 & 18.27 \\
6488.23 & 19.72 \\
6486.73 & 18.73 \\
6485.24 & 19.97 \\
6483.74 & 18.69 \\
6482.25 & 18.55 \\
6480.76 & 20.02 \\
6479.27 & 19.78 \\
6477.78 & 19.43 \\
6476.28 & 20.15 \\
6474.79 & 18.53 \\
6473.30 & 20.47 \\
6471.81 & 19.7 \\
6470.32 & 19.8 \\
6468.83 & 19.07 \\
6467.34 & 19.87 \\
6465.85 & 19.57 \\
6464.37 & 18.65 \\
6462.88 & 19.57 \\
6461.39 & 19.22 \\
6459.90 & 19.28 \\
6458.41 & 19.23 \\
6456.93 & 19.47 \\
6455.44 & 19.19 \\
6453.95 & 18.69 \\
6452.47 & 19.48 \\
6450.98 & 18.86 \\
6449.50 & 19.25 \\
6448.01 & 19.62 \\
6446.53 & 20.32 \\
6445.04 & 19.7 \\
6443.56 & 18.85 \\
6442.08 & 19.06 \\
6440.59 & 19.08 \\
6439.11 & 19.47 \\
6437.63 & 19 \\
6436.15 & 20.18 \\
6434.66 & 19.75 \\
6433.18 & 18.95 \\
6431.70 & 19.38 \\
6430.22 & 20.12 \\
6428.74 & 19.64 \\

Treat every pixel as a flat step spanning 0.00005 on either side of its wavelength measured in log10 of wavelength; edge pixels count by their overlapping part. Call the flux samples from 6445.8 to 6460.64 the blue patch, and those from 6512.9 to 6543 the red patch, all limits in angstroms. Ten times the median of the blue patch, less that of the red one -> 173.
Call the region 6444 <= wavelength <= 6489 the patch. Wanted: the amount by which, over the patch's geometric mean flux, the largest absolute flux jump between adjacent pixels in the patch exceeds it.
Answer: -17.5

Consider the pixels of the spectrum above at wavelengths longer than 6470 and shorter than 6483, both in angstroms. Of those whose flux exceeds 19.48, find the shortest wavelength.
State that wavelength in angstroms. 6470.32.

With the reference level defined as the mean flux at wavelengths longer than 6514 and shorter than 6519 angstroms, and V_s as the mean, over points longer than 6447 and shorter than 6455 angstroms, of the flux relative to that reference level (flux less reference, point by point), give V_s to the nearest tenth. 0.2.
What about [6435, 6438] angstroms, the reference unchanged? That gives 0.6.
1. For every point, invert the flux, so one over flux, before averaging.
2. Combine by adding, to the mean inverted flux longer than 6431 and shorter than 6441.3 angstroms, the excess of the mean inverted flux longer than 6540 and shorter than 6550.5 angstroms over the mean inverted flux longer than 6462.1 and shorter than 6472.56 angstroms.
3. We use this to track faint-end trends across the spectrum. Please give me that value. 0.0520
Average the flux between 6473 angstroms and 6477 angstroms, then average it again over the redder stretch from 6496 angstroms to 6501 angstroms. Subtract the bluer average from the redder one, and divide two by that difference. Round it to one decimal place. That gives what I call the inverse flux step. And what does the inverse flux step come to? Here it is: -1.7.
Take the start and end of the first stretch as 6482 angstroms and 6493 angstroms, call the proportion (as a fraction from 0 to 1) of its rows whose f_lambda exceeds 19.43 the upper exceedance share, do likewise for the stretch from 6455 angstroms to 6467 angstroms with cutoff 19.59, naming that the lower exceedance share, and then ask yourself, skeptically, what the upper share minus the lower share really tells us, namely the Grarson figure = 0.25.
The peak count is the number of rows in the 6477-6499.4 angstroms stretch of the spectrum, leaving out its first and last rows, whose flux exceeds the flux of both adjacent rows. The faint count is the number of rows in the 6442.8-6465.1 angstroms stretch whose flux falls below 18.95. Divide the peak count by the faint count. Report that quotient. 1.0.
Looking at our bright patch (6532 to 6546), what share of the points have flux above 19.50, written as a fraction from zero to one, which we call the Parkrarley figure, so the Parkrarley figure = 0.44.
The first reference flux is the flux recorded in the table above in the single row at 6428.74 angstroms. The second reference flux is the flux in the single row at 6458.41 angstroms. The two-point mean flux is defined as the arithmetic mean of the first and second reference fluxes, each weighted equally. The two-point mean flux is 19.4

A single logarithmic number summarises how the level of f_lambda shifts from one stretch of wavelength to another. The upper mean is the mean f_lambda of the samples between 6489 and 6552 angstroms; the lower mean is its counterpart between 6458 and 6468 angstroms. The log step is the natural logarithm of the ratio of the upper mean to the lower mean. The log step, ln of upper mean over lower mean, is -0.017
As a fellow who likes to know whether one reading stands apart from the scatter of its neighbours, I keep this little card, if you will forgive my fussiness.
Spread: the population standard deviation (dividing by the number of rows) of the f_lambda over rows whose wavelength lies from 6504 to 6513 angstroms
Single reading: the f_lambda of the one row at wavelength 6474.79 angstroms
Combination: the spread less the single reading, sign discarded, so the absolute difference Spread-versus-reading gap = 17.4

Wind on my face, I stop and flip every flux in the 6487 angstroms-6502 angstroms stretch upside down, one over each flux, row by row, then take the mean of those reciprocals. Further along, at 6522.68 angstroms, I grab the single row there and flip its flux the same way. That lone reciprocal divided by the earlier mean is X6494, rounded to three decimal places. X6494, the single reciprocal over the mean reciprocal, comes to 0.941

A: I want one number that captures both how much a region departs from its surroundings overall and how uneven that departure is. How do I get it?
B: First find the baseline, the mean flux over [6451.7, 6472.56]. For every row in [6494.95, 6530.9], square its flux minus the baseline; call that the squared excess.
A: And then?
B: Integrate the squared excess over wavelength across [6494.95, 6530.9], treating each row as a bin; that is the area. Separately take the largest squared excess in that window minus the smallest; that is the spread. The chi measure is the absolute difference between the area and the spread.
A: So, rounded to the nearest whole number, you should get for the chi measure 19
